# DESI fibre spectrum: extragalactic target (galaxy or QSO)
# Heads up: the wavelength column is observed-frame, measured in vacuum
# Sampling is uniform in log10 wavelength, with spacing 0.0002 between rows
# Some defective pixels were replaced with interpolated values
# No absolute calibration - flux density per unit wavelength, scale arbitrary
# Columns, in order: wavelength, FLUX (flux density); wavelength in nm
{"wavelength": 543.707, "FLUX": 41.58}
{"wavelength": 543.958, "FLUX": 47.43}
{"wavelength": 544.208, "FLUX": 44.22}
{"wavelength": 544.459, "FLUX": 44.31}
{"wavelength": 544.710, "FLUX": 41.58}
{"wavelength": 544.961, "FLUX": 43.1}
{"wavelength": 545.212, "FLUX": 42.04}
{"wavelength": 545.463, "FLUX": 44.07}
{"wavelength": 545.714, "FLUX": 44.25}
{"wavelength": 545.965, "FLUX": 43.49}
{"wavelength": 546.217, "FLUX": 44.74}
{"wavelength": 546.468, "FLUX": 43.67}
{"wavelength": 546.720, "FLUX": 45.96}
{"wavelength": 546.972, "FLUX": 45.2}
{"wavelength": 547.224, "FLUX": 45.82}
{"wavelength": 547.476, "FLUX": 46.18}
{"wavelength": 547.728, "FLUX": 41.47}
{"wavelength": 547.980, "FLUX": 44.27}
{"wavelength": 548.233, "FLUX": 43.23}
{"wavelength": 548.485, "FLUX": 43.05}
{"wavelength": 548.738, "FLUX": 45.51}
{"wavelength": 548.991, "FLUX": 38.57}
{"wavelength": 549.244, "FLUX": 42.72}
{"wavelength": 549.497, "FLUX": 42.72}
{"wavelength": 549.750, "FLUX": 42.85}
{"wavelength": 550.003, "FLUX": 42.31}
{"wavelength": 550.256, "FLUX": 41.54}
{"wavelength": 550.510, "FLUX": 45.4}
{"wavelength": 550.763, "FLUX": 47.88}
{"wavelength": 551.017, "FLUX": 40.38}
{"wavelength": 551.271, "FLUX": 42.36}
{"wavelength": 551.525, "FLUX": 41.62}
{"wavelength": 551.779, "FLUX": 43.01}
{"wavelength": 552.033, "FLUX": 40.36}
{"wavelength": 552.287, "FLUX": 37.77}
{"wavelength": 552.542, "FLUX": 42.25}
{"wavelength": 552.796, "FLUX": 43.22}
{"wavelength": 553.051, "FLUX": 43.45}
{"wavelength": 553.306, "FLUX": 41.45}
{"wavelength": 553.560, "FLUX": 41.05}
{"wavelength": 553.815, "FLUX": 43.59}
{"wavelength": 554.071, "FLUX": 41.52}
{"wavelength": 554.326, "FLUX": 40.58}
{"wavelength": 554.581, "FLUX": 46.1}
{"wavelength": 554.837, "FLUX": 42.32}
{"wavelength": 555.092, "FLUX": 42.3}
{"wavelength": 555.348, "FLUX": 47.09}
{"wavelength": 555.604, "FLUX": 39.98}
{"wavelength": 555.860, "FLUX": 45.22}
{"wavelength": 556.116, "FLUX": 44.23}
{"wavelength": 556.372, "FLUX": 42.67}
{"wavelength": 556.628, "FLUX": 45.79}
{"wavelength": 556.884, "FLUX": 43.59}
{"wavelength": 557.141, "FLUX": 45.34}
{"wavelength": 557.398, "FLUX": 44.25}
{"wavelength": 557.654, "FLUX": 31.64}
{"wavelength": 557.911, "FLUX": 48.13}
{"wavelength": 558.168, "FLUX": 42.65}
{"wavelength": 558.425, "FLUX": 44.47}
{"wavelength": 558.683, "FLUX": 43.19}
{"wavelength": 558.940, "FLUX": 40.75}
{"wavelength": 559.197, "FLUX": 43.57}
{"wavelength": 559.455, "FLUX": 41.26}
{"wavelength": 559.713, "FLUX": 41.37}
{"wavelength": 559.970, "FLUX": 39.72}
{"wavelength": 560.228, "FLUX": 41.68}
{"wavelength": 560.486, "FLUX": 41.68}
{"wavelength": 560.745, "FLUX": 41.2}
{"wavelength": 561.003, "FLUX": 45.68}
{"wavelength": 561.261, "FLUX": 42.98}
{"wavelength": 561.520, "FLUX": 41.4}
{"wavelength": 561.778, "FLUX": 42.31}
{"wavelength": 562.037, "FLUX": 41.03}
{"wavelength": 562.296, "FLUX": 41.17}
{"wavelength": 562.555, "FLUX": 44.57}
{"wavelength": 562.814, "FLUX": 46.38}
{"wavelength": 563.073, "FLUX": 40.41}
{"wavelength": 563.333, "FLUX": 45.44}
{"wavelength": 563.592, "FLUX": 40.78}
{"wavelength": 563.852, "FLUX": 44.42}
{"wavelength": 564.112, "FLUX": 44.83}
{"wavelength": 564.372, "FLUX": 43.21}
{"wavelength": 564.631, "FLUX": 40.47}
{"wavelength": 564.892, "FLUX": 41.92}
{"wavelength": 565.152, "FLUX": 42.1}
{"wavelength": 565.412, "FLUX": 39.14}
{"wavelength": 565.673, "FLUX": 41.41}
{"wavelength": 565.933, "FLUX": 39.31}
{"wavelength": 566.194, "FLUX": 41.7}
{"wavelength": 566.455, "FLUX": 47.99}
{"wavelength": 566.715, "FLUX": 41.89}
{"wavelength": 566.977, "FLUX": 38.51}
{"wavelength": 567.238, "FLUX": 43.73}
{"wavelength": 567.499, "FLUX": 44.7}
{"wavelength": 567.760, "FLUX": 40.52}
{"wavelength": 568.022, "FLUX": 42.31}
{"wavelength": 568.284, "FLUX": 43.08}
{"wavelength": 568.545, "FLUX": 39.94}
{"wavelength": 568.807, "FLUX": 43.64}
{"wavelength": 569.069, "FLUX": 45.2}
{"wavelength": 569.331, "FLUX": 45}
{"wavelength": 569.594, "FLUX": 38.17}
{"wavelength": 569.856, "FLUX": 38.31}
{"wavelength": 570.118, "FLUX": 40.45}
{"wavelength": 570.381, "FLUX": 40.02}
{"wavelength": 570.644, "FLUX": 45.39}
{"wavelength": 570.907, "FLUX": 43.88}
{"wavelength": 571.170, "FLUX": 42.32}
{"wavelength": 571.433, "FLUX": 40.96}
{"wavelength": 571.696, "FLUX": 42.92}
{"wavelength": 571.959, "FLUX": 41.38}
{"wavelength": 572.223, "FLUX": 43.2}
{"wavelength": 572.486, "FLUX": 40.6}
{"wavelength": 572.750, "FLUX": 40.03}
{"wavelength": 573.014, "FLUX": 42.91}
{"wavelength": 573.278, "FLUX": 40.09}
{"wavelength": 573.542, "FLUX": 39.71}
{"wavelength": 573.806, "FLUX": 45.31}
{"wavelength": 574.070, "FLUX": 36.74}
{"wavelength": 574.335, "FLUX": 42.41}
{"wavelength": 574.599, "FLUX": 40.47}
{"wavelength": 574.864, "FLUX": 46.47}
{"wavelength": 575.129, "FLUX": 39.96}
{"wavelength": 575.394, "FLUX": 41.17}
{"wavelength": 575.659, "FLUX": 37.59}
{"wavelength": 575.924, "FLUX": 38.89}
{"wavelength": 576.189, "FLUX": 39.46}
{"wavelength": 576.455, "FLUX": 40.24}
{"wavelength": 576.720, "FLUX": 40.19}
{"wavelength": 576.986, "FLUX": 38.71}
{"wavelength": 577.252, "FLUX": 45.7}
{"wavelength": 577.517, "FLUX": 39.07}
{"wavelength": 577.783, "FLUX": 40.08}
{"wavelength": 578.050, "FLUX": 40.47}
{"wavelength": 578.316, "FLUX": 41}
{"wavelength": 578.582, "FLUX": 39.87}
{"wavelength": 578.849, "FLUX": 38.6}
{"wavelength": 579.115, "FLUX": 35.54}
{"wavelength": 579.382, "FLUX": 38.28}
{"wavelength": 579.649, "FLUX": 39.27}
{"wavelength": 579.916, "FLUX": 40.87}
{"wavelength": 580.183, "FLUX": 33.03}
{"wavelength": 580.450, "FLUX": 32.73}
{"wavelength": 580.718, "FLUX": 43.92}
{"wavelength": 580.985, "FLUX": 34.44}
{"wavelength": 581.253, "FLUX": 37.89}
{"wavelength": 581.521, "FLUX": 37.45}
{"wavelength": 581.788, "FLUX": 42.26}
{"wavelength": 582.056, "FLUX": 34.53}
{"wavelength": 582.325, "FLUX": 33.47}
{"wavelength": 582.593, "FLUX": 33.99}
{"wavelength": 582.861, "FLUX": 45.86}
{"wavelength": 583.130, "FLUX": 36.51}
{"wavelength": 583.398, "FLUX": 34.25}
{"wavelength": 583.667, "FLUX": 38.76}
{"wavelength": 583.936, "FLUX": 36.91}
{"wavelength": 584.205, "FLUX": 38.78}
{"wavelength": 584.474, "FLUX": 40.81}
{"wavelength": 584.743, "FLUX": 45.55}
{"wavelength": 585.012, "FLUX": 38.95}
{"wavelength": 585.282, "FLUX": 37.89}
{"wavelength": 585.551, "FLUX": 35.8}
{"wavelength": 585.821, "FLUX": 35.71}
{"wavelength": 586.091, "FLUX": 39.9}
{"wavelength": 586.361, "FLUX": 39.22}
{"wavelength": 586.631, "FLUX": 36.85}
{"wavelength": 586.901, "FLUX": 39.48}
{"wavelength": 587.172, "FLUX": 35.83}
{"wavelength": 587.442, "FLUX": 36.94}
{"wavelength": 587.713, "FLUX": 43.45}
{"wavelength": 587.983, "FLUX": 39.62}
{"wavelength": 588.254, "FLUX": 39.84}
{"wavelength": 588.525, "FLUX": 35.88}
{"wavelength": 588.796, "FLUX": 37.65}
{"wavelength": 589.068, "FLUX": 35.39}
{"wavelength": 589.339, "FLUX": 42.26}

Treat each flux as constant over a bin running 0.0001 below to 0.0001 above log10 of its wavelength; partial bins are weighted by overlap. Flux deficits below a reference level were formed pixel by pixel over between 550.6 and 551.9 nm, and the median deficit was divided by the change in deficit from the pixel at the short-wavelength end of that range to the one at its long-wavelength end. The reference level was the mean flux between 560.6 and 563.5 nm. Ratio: 0.1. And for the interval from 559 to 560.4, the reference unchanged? 0.8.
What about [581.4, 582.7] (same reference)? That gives 2.4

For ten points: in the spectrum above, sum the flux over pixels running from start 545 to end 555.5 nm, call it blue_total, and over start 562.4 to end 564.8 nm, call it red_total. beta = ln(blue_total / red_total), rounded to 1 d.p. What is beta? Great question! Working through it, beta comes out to 1.5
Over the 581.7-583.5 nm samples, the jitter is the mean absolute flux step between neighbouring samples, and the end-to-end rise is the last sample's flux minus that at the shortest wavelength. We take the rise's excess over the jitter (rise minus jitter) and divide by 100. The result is -0.13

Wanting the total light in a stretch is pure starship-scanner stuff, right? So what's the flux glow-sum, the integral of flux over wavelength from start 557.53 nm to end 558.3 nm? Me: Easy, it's 31.5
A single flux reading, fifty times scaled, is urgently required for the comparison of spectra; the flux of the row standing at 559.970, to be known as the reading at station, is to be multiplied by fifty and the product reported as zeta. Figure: 1986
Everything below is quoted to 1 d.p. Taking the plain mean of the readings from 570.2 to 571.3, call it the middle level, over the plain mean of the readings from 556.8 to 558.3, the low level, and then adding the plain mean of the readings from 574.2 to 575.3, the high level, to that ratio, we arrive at 43.3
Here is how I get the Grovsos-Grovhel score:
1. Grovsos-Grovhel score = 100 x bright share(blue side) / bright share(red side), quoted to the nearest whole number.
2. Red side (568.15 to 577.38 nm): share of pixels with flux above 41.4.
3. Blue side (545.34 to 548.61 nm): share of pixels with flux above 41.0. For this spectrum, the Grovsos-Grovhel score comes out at 250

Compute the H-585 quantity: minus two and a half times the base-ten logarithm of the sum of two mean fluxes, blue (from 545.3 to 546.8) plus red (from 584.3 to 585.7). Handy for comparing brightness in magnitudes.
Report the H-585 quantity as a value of -4.81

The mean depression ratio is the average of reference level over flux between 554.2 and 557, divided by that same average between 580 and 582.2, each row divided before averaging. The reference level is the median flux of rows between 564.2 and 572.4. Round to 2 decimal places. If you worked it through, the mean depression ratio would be 0.84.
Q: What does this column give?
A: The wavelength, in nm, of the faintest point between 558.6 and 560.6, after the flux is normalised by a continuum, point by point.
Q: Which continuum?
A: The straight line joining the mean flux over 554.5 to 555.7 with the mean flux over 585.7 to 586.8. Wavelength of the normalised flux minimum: 559.970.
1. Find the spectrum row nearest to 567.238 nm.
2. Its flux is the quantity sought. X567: 43.73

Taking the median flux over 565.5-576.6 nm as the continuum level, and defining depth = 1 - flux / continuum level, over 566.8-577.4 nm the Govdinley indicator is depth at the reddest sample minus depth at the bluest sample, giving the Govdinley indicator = -0.17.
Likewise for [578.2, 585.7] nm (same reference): 0.13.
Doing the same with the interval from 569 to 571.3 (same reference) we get 0.07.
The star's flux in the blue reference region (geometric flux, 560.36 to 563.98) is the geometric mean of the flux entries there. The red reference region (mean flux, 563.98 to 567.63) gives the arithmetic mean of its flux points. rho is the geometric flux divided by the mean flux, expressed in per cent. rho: 101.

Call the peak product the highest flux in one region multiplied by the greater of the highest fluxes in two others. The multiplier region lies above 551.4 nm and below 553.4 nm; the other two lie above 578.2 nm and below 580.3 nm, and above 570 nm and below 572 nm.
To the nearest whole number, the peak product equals 1972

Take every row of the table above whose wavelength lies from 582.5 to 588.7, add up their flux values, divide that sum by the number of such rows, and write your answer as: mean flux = 38.6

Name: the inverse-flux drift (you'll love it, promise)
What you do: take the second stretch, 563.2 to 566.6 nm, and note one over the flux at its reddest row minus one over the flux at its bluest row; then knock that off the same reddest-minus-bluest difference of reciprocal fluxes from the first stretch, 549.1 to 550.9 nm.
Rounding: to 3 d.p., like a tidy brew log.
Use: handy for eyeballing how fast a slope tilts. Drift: -0.001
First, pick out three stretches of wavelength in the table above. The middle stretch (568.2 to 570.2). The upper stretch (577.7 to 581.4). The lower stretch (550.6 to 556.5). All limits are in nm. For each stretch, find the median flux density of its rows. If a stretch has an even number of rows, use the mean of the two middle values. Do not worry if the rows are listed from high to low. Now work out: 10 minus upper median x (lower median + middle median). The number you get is -3264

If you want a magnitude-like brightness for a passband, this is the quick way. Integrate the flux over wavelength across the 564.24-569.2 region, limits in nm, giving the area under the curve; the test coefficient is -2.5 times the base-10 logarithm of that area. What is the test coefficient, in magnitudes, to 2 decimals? -5.80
